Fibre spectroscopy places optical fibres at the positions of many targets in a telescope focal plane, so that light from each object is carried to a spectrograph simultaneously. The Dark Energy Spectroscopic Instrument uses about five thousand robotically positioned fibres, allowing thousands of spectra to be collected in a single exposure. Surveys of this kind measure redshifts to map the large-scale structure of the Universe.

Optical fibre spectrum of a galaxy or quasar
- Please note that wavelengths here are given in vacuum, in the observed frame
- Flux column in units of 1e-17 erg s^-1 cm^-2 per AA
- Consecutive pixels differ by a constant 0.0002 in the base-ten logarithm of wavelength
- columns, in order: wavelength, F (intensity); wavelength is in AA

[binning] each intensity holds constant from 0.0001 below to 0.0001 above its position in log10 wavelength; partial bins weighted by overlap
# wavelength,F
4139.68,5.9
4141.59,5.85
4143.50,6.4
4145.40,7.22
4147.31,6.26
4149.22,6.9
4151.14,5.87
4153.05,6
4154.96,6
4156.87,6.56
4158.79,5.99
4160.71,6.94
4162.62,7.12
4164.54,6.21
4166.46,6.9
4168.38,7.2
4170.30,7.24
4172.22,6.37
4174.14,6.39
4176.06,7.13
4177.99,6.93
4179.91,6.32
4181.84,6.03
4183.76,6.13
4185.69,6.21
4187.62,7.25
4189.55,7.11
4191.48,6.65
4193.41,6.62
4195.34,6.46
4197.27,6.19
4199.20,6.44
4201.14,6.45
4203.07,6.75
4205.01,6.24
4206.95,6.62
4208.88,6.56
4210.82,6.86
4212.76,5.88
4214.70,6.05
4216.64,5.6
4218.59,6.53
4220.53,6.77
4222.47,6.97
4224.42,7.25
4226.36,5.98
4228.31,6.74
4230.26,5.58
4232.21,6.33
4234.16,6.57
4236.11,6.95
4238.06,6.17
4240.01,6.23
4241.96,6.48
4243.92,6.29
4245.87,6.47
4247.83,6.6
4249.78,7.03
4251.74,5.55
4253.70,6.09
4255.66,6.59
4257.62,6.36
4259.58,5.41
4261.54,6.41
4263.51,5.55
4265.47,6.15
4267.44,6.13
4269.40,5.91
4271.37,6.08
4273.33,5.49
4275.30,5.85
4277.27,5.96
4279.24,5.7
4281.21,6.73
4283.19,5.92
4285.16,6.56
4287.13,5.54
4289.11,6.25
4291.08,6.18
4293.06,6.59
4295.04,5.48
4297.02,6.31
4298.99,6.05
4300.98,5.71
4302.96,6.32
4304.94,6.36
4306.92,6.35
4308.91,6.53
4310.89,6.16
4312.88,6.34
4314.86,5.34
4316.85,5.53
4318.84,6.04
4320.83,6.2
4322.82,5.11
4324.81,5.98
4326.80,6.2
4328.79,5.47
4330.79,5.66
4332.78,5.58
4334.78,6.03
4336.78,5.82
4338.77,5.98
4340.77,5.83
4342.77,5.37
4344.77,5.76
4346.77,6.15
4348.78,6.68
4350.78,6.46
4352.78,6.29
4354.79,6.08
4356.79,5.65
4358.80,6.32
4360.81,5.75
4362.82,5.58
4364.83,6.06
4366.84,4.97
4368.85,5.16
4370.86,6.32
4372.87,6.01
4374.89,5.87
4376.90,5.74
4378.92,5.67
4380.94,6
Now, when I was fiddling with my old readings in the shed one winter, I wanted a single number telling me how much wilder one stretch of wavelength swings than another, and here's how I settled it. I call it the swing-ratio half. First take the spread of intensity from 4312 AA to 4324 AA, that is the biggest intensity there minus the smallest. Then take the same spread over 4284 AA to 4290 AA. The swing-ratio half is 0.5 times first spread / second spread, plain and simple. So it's 0.60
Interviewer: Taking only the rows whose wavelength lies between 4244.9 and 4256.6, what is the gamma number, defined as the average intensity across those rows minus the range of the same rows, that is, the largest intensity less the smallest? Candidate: 4.91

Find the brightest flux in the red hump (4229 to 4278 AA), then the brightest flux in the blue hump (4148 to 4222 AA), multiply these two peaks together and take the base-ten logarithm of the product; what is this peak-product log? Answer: 1.71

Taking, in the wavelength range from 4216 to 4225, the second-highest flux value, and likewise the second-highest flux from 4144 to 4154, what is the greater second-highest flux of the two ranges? 7.0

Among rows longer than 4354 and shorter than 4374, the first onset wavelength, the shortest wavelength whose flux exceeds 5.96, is 4354.79 AA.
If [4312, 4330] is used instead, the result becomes 4312.88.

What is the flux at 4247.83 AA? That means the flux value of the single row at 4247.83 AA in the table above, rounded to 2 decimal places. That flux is 6.60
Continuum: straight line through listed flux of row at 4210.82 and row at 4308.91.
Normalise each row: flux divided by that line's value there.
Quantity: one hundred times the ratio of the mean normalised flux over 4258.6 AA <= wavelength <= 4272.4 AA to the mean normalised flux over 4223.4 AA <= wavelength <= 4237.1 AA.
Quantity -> 93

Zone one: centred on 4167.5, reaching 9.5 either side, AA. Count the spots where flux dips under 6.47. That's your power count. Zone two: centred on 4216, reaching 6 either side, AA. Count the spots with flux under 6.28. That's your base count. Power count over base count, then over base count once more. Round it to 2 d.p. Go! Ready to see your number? 0.44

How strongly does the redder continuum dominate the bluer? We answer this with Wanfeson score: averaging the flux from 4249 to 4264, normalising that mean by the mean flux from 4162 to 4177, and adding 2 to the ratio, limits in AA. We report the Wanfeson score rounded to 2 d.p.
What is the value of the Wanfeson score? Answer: 2.90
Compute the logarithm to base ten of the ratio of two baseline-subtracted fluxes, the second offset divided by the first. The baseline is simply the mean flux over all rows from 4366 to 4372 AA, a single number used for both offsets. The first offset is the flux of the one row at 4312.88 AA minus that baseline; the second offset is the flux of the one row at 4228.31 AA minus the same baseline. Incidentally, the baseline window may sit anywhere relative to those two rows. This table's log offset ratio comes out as 0.17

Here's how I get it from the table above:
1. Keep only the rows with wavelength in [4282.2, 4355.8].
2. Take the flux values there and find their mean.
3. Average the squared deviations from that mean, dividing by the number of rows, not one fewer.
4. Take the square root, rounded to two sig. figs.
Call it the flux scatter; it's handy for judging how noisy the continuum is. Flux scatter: 0.39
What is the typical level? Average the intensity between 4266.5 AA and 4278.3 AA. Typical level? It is 5.9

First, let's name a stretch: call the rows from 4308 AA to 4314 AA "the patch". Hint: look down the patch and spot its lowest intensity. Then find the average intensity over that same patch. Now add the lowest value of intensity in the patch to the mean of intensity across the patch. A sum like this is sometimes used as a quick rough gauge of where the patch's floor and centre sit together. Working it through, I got 12.5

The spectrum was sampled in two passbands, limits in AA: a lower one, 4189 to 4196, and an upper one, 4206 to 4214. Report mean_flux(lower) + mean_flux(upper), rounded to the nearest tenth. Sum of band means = 13.2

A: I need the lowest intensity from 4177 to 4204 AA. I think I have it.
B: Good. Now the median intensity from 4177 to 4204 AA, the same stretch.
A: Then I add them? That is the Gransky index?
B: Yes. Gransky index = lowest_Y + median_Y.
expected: 12.5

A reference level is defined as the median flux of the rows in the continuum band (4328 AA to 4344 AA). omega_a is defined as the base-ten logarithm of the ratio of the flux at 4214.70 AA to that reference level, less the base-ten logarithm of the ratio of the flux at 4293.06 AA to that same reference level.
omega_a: -0.04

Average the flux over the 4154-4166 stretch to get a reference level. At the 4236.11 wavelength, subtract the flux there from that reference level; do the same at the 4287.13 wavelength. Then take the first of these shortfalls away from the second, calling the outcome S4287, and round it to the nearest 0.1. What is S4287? 1.4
